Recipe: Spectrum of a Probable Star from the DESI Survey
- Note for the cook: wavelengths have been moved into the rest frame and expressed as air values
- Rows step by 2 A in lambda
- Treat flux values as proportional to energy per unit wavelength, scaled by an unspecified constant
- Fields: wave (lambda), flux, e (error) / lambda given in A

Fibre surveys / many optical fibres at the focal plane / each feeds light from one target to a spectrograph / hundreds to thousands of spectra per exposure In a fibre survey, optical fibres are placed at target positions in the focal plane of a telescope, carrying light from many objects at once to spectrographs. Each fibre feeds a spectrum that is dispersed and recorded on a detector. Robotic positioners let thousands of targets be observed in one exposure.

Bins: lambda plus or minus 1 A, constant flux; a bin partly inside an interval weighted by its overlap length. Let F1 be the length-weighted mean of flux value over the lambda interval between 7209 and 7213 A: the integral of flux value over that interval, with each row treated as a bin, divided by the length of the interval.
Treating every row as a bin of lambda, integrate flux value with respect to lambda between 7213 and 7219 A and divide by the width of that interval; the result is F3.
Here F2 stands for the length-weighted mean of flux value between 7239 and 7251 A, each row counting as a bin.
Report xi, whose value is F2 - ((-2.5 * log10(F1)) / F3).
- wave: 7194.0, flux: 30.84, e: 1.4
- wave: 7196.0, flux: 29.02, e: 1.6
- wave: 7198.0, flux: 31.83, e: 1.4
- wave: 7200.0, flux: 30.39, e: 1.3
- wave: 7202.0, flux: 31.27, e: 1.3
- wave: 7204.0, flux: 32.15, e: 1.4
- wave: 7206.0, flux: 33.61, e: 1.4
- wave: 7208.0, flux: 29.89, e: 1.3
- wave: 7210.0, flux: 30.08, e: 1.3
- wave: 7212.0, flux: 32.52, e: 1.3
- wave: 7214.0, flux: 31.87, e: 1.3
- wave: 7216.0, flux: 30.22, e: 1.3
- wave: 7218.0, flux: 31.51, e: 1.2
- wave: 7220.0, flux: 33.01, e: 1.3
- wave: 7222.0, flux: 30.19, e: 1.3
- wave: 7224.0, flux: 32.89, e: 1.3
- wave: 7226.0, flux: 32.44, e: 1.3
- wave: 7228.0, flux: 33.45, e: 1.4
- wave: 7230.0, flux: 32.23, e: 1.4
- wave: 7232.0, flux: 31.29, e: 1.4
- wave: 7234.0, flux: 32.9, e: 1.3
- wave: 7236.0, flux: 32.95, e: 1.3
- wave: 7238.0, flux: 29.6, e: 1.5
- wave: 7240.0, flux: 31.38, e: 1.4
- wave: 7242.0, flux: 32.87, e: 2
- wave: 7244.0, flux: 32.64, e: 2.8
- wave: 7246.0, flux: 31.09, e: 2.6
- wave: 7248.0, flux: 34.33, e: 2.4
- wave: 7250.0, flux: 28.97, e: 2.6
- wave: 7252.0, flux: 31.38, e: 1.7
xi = 32.0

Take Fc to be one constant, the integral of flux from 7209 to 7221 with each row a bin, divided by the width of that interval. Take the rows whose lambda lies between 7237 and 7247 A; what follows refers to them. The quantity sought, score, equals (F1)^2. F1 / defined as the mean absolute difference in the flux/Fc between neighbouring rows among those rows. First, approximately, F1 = 0.040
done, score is 0.0016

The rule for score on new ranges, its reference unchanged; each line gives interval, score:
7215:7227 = 0.0031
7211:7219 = 0.0014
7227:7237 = 0.0009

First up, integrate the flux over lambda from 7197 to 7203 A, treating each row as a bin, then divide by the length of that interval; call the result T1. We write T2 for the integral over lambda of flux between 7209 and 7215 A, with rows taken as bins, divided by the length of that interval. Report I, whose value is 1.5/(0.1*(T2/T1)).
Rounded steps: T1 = 31.2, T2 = 31.5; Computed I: 14.84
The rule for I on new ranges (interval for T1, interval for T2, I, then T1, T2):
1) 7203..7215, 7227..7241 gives 14.87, 31.7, 32.0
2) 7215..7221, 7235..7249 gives 14.75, 31.6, 32.1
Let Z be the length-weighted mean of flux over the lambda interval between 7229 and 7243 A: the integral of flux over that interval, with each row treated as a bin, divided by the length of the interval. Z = 31.9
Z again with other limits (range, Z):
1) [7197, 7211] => 31.3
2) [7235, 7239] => 31.3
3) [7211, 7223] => 31.6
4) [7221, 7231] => 32.2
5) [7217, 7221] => 32.3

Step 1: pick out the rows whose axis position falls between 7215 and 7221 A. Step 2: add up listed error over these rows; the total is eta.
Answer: 4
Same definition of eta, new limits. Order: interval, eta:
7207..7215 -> 5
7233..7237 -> 3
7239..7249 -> 11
